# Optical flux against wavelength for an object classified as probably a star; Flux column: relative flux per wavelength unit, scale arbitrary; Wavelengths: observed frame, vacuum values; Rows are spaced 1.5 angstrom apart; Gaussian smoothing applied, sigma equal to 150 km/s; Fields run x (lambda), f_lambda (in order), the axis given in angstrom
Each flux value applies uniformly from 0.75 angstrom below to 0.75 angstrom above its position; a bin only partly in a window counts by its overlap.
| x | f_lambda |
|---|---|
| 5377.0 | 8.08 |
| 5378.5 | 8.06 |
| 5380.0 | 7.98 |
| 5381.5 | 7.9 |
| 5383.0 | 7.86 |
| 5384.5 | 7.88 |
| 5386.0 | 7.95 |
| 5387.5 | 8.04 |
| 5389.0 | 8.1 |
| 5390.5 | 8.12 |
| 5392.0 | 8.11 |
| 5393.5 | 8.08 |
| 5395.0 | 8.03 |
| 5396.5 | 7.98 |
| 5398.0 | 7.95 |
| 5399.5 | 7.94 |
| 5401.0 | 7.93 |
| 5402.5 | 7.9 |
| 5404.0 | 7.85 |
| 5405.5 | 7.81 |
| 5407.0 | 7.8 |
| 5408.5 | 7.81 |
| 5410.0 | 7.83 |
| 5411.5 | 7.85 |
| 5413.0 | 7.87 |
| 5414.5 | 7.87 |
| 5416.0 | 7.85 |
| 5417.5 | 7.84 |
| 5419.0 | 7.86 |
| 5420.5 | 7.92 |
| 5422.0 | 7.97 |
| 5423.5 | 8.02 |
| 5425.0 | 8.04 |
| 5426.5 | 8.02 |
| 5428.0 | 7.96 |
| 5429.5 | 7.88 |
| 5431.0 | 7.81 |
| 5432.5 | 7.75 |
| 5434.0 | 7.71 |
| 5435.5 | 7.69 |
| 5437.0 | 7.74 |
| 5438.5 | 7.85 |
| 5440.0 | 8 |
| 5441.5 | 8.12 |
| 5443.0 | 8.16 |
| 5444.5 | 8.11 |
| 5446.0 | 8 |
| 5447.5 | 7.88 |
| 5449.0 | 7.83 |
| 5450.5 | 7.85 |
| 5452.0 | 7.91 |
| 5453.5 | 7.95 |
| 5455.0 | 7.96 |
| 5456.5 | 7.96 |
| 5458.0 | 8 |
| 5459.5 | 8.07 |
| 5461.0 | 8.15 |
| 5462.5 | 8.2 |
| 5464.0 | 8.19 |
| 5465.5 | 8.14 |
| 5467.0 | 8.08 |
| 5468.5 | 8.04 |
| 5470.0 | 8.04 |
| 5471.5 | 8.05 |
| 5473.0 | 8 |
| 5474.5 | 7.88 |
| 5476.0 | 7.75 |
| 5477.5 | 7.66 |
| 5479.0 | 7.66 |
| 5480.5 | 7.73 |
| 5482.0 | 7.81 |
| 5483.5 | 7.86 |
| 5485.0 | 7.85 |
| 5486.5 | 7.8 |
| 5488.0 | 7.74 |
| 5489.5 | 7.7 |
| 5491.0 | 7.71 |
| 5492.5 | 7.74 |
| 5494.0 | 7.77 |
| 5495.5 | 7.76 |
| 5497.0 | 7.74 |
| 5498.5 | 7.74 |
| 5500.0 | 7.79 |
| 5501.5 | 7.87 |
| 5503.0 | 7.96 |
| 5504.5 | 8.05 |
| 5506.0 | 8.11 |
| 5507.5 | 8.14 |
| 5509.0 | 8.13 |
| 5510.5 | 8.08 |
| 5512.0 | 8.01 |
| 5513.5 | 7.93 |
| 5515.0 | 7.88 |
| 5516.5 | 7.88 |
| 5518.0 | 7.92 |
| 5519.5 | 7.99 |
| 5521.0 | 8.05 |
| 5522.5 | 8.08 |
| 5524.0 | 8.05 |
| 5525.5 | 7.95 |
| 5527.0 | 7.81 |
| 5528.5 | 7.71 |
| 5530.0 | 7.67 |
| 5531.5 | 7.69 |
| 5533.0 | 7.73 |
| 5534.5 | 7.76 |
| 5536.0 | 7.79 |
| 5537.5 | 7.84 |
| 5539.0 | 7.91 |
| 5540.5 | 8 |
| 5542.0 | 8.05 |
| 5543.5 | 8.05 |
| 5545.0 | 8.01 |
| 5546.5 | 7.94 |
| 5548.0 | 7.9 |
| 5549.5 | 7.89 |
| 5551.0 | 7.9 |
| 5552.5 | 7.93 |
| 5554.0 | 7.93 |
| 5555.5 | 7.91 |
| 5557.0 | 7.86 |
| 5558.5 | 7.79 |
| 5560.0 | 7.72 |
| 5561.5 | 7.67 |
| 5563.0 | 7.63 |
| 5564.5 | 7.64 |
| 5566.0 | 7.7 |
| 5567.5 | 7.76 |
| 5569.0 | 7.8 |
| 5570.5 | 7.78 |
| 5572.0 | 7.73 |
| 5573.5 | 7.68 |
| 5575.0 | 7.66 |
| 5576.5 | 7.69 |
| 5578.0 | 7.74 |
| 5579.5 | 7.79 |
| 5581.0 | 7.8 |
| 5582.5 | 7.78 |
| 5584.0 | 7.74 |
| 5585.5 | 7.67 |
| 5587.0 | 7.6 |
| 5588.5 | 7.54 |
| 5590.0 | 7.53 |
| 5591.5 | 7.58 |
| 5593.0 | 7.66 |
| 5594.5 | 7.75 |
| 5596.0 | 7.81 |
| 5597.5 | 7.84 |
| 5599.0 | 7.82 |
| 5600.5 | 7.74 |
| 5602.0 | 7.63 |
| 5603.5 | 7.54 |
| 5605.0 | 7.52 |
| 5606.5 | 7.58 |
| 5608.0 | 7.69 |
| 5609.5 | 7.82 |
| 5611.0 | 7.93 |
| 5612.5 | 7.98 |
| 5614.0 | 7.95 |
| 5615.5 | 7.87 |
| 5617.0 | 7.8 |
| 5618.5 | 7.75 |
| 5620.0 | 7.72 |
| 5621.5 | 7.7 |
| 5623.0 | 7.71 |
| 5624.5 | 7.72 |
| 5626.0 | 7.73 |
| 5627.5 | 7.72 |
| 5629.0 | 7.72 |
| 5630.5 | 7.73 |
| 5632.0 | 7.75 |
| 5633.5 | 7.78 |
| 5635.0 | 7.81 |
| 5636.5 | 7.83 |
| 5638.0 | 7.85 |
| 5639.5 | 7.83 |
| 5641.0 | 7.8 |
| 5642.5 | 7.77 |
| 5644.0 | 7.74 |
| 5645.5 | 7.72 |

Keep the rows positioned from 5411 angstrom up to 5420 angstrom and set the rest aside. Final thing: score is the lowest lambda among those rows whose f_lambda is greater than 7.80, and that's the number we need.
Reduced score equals 5411.5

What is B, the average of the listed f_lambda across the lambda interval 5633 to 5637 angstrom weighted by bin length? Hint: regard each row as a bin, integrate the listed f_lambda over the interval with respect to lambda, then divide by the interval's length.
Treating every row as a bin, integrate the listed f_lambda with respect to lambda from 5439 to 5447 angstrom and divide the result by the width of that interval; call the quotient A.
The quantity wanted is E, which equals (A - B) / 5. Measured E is 0.05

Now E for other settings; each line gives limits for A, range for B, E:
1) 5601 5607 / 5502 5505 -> -0.08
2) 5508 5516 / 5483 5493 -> 0.05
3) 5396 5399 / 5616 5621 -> 0.04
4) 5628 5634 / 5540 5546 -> -0.06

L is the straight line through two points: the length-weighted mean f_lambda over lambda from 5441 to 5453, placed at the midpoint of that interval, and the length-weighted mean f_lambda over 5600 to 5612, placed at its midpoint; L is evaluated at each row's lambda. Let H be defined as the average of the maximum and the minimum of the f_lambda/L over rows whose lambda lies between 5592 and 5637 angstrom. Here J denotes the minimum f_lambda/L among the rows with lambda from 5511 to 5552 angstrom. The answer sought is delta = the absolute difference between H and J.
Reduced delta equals 0.029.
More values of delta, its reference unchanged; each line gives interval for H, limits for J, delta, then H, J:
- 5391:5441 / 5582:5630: 0.007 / 0.98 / 0.976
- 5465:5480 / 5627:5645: 0.014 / 1.00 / 1.010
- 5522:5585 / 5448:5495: 0.039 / 1.01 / 0.967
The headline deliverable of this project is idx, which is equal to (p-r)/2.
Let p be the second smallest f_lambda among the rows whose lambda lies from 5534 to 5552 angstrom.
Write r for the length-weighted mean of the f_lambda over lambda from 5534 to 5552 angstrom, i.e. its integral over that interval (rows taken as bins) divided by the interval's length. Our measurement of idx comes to -0.07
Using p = 7.79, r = 7.92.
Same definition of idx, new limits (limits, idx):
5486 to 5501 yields -0.02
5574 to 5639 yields -0.10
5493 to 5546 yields -0.11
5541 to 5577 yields -0.09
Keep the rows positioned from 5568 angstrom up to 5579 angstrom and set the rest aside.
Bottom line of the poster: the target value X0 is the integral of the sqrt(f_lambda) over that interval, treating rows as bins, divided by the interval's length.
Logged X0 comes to 2.78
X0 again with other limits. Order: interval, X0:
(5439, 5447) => 2.84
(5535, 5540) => 2.80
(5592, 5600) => 2.79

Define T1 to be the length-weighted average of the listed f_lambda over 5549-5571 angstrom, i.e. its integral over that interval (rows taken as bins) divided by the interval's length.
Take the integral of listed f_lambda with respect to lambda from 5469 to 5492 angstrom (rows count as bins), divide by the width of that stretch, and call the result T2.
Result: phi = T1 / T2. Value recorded 0.997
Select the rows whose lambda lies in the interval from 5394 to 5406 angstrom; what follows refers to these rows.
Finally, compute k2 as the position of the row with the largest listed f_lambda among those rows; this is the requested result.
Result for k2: 5395.0 angstrom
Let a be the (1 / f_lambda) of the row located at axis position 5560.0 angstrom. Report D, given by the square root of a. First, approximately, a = 0.130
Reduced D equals 0.360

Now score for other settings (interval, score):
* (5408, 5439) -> 5408.5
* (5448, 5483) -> 5449.0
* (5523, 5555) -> 5524.0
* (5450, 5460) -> 5450.5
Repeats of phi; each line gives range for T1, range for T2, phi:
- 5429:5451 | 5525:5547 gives 1.004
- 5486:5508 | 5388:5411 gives 0.986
